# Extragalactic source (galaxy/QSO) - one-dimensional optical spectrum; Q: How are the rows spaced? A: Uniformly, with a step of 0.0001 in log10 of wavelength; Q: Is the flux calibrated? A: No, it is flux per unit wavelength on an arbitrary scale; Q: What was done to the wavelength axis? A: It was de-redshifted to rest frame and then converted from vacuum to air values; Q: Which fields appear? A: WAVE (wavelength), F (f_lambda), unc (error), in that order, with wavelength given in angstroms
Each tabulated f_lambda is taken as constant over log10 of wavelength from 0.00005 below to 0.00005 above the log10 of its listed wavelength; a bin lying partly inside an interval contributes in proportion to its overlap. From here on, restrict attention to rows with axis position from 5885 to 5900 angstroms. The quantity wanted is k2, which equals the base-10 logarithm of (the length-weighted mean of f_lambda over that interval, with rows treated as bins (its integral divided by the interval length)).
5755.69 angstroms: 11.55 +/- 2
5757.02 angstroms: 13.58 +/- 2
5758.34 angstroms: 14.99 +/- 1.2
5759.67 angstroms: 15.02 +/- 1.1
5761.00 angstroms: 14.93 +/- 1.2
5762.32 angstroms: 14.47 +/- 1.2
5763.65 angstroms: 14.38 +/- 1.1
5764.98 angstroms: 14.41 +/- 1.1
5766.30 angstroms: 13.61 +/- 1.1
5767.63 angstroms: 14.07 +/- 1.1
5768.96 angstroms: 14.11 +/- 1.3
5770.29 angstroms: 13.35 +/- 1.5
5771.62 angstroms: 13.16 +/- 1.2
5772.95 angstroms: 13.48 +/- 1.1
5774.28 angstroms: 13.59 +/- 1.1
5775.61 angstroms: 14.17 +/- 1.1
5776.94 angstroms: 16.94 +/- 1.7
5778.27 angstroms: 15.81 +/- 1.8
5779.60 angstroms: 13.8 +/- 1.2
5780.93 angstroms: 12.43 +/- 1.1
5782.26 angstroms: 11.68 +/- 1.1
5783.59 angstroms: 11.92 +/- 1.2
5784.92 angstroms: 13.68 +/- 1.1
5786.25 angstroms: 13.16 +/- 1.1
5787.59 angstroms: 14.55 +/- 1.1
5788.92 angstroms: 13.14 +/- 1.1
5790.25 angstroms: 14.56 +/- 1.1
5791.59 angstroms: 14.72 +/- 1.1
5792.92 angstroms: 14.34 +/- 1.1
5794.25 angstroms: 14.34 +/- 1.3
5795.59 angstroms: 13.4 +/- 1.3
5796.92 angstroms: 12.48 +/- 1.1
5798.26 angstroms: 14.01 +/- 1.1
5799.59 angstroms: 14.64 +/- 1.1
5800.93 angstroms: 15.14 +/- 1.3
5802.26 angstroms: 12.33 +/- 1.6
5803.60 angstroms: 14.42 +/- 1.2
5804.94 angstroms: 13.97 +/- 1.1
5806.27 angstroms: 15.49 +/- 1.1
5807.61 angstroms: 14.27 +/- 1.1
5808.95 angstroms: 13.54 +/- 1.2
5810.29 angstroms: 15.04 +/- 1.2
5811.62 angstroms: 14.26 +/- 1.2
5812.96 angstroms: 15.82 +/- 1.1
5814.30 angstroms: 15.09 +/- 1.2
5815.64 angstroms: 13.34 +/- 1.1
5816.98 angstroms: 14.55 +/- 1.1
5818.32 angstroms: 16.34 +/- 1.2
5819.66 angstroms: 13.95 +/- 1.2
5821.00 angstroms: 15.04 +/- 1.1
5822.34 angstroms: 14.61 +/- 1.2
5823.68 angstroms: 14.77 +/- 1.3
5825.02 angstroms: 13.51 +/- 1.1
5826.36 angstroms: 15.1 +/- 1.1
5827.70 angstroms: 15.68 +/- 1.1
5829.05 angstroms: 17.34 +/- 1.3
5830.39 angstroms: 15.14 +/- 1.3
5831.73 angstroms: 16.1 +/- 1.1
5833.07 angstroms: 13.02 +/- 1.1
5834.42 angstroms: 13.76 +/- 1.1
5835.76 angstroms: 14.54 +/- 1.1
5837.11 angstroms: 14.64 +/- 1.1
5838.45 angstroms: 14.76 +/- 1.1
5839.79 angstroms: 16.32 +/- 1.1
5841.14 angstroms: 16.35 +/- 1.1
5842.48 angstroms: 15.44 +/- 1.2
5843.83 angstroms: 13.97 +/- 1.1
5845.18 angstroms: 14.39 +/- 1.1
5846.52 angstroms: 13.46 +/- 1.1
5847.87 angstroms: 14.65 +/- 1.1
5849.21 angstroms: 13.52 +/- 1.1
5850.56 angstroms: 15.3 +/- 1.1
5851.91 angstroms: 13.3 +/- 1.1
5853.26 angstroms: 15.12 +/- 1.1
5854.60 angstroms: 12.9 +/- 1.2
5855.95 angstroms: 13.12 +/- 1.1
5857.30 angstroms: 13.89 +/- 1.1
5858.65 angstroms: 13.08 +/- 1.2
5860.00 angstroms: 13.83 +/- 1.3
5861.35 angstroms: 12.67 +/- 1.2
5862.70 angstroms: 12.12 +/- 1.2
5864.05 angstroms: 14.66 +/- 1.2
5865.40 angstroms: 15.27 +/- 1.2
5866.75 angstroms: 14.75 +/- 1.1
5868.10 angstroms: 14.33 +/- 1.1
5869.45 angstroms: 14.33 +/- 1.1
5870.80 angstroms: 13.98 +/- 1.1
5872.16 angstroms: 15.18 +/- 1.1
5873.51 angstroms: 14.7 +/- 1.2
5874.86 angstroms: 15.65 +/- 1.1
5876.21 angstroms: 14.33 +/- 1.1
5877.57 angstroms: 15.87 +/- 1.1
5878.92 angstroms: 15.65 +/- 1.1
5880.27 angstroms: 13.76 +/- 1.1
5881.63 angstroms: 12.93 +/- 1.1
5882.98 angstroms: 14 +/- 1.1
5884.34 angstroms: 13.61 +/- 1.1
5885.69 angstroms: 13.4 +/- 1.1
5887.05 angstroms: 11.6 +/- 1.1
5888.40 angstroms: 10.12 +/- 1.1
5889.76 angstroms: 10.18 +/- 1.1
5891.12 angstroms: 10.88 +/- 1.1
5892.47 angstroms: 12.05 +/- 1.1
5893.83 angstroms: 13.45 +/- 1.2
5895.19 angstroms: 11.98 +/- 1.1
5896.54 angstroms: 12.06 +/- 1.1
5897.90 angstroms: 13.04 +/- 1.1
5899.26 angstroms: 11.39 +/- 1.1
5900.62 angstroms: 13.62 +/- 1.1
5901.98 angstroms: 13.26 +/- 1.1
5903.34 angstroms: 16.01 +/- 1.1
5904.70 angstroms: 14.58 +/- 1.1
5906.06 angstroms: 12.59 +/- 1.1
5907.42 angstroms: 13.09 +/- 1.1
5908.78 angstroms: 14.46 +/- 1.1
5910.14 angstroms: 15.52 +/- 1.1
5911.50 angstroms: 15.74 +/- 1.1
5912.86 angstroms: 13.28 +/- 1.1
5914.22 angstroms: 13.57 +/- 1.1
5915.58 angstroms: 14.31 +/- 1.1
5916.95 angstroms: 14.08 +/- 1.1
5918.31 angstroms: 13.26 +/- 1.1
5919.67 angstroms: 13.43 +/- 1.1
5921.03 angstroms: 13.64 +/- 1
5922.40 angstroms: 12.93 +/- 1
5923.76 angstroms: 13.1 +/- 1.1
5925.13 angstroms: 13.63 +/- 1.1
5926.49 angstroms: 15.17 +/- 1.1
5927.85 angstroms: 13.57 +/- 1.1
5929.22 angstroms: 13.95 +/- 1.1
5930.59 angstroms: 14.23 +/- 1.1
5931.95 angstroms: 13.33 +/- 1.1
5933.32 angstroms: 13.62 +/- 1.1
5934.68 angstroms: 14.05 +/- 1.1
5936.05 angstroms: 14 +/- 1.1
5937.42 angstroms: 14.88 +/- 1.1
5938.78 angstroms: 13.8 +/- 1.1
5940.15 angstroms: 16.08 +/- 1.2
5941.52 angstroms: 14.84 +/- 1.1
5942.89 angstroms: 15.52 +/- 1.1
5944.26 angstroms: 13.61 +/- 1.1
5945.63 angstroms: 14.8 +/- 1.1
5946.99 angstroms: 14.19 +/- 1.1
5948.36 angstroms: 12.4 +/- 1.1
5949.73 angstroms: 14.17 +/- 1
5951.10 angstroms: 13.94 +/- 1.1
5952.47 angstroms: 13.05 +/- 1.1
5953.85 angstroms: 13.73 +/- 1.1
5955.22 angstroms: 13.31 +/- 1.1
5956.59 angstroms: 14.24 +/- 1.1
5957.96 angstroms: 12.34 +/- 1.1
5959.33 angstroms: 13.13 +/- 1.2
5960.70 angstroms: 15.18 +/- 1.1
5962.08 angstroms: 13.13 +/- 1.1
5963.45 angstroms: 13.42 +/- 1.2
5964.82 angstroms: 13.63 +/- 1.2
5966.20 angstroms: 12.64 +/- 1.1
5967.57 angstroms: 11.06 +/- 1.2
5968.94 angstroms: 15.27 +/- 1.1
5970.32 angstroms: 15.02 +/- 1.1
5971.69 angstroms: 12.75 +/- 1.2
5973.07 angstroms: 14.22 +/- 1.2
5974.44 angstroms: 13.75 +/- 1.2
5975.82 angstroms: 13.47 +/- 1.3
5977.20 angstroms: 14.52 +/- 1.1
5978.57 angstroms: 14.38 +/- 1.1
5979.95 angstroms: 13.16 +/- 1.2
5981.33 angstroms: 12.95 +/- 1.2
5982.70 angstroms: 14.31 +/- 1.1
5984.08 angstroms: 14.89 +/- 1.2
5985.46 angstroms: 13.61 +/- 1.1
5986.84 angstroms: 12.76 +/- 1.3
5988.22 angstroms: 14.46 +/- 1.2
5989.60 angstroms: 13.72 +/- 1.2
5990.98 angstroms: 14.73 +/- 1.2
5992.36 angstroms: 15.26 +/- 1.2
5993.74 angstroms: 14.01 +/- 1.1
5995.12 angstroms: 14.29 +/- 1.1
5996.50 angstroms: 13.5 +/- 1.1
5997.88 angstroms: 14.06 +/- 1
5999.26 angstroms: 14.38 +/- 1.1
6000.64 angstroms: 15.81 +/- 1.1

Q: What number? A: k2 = 1.07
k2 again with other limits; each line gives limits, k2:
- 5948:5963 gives 1.13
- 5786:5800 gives 1.14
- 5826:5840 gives 1.18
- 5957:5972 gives 1.13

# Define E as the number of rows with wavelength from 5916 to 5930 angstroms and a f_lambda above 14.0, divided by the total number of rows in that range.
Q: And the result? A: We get 0.20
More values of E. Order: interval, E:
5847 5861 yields 0.30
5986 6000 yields 0.70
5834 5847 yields 0.70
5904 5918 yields 0.60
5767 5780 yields 0.50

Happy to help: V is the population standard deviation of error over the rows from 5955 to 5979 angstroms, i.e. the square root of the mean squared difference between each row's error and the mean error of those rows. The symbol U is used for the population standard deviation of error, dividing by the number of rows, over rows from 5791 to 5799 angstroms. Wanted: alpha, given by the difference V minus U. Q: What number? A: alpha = -0.034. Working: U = 0.09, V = 0.060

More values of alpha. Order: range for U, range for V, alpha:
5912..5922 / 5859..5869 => 0.029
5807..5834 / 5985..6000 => 0.006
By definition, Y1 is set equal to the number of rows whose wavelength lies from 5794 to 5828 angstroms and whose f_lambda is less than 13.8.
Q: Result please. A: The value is 6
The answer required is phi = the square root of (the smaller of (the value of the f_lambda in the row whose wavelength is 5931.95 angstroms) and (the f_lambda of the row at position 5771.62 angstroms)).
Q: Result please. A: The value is 3.63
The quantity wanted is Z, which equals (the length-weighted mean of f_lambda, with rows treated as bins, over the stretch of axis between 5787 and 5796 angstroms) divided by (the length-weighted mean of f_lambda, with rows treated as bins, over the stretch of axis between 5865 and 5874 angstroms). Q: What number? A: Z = 0.97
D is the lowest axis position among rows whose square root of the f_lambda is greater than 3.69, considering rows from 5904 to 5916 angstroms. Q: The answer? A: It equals 5904.70 angstroms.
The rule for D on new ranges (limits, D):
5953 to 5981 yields 5953.85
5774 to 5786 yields 5775.61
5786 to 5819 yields 5787.59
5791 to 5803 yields 5791.59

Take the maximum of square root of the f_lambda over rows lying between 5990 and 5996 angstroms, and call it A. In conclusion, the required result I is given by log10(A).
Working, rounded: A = 3.91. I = 0.592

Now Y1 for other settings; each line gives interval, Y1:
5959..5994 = 14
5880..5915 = 20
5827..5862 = 9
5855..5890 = 11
